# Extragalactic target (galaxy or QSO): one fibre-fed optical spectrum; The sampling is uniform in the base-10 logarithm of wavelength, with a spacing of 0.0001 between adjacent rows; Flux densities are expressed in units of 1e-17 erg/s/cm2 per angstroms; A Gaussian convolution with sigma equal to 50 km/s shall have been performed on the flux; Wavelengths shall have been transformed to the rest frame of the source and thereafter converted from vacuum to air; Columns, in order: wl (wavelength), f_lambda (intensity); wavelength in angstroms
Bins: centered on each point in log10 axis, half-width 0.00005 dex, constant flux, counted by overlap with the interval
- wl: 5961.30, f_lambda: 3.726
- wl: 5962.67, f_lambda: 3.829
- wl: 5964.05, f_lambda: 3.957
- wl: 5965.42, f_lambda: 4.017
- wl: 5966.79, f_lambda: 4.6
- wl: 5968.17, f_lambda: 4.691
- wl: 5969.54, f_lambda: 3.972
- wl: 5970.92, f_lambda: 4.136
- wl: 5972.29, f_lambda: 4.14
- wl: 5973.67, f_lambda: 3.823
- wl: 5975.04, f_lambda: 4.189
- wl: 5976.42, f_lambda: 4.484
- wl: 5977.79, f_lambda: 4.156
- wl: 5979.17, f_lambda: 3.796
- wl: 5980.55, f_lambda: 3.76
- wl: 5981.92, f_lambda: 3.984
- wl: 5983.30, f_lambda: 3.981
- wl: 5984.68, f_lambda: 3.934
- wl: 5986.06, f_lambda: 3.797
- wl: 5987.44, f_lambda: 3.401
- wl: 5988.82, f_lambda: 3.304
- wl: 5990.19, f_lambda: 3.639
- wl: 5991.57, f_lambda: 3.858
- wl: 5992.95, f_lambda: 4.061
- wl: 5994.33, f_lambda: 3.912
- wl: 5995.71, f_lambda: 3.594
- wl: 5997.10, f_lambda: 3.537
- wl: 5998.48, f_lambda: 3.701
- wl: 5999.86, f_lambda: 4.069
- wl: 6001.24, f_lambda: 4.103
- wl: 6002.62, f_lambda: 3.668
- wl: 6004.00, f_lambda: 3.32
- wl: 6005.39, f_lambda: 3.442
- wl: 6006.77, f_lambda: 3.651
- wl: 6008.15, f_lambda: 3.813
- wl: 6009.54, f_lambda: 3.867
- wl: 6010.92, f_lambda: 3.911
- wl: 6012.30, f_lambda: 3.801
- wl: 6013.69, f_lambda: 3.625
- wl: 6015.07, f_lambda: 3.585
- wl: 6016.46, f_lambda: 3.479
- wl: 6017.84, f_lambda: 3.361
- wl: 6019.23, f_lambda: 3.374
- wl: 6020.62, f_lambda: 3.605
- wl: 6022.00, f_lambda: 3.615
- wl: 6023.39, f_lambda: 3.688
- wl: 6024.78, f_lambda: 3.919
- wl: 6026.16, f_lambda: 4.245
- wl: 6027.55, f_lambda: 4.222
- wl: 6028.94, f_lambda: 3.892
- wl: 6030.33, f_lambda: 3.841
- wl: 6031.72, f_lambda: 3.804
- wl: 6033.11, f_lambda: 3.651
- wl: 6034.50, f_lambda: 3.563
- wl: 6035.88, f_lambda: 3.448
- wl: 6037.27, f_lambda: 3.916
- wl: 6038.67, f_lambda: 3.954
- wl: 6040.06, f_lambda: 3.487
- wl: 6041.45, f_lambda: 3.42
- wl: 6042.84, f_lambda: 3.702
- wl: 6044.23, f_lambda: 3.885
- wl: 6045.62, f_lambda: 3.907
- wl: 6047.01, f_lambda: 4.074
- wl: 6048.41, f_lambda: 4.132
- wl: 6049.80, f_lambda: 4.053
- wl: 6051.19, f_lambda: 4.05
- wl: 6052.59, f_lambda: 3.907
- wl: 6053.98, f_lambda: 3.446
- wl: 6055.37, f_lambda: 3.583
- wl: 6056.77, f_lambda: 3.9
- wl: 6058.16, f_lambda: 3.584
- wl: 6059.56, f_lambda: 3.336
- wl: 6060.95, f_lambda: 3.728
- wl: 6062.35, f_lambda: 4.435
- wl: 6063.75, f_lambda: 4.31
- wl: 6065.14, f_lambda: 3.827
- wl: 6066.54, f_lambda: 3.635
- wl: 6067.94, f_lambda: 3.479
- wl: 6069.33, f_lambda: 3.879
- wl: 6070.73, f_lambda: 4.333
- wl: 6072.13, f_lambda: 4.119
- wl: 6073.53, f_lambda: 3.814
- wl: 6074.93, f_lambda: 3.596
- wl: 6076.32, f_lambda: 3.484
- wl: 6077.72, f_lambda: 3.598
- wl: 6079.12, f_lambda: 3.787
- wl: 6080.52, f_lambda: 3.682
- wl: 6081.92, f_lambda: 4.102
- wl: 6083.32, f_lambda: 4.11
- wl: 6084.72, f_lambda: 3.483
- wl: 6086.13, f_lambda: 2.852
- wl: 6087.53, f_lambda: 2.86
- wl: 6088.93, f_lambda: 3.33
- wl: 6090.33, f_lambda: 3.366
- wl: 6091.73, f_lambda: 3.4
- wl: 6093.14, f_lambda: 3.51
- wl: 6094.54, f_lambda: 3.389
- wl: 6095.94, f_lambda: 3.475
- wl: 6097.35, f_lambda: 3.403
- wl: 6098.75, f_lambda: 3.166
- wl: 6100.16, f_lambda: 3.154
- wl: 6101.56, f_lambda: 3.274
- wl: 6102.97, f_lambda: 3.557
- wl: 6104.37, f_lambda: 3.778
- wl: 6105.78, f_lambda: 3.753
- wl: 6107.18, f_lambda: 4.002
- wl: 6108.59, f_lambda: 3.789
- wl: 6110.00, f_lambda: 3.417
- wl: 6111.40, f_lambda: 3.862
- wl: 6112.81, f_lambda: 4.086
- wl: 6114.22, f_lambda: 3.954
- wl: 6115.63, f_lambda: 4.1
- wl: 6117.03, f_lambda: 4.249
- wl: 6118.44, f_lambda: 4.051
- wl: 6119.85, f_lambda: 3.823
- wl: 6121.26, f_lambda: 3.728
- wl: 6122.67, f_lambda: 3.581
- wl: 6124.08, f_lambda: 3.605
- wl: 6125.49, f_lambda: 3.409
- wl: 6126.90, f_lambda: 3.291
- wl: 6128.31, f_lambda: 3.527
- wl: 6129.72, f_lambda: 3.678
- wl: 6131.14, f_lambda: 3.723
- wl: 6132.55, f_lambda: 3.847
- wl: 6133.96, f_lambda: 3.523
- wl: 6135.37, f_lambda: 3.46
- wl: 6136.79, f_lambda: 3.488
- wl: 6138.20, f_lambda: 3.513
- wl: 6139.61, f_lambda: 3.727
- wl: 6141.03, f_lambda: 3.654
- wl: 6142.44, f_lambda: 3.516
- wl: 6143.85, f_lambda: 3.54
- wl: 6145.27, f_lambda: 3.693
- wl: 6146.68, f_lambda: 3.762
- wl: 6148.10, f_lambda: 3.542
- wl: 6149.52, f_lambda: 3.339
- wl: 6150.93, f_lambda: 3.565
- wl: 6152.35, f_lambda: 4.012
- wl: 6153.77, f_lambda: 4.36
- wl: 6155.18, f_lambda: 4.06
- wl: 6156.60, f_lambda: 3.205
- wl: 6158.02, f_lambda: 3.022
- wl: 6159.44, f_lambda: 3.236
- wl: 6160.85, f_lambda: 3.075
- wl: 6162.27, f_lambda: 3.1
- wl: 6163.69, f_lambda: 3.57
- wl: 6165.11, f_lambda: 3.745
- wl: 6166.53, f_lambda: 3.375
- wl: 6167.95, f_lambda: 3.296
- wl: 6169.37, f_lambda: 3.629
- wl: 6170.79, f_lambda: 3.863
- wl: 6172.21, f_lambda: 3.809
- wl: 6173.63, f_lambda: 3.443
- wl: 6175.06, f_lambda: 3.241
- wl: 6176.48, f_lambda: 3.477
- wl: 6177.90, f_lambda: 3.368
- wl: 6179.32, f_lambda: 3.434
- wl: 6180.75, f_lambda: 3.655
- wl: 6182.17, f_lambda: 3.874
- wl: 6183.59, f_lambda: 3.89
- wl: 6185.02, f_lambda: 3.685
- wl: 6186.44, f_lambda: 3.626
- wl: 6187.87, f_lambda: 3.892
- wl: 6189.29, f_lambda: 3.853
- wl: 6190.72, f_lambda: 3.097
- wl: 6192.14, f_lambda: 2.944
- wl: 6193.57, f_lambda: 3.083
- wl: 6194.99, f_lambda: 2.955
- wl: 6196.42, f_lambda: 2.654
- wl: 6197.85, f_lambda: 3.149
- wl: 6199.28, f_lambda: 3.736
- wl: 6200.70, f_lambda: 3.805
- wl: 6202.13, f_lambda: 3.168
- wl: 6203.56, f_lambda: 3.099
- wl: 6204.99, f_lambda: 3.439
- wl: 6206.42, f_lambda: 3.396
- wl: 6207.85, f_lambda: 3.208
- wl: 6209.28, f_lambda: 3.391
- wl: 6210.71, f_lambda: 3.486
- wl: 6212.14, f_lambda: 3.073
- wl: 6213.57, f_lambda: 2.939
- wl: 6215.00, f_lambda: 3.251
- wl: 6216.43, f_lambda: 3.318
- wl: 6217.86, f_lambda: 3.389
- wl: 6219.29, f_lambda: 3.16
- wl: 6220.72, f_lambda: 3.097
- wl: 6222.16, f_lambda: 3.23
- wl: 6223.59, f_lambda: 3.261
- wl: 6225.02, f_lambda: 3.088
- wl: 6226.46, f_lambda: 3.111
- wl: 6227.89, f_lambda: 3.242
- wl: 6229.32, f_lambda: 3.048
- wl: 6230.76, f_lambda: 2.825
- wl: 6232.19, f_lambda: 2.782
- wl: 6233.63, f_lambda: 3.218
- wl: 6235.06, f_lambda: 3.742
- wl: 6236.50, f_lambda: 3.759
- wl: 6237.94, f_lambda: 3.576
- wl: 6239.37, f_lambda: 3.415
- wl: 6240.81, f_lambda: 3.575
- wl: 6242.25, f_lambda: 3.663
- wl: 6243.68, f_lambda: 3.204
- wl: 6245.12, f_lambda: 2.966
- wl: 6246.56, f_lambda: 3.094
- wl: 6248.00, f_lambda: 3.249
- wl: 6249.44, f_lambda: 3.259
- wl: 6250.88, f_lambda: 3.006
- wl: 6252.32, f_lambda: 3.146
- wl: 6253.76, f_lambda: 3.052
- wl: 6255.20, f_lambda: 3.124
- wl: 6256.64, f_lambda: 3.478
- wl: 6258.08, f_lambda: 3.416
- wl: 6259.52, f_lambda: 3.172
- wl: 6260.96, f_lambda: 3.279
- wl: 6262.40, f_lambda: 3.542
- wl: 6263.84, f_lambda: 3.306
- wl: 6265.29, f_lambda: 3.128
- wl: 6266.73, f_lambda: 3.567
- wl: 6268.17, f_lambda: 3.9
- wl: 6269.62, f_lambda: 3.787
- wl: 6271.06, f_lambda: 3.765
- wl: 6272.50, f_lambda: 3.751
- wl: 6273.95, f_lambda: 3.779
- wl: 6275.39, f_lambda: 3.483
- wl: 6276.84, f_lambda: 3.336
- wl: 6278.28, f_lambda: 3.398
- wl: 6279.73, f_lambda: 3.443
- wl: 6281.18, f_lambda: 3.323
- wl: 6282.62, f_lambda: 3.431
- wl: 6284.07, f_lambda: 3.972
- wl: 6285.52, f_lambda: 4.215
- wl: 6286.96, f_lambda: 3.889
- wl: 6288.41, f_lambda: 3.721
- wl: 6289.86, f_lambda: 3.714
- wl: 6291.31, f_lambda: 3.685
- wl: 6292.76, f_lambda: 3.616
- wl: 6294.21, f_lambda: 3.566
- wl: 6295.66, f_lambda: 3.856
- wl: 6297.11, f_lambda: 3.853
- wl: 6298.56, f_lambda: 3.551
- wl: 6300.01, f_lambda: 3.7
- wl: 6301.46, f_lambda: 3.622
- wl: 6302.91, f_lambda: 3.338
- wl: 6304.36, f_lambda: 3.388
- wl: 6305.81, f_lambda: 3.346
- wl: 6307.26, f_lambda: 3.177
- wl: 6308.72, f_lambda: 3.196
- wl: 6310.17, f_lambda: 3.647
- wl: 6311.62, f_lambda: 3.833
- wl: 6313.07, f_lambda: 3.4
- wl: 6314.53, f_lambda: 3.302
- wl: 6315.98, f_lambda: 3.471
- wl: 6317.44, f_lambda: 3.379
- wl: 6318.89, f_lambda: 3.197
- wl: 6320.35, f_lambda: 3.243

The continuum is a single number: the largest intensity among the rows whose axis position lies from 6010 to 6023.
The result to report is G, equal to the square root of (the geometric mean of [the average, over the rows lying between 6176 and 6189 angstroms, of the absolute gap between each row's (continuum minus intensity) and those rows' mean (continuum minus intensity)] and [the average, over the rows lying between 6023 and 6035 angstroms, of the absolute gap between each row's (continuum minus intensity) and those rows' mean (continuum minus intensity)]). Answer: 0.410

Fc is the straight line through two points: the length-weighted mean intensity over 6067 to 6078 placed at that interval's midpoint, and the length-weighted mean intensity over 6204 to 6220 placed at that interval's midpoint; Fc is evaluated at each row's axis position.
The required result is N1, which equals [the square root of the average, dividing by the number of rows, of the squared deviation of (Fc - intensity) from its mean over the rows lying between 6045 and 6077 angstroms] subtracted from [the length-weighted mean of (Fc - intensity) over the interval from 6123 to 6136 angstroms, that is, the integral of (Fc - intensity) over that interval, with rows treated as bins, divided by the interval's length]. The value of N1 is -0.3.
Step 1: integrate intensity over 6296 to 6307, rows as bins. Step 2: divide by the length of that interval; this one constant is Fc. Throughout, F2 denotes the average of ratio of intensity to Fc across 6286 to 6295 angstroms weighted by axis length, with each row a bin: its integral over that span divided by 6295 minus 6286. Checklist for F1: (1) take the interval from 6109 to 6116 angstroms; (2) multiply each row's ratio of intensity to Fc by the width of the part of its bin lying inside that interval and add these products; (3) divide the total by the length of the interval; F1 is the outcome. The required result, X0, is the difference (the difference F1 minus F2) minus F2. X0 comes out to -1.01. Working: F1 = 1.09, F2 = 1.05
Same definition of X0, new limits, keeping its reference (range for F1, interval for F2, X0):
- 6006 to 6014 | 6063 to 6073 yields -1.16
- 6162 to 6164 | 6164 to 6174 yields -1.09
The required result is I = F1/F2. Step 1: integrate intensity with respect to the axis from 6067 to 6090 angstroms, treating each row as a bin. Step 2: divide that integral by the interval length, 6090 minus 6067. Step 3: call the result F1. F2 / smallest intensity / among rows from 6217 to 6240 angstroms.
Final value 1.31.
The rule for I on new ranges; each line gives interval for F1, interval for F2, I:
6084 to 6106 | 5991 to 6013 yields 1.01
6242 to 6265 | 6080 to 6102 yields 1.13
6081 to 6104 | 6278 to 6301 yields 1.03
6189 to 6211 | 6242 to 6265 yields 1.10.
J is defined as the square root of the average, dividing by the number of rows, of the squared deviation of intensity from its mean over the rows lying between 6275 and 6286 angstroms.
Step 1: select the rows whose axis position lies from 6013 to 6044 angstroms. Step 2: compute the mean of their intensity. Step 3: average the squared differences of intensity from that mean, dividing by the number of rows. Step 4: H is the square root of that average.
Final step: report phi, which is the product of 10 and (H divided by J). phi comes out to 7.9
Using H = 0.24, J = 0.31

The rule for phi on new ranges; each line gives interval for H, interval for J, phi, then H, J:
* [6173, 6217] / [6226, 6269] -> 11.6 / 0.32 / 0.27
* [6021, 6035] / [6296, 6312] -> 9.9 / 0.22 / 0.23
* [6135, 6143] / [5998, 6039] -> 4.0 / 0.10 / 0.24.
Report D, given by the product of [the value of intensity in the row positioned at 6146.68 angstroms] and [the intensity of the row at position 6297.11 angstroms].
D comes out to 14.5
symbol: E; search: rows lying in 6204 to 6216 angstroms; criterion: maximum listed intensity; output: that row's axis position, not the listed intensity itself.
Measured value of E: 6210.71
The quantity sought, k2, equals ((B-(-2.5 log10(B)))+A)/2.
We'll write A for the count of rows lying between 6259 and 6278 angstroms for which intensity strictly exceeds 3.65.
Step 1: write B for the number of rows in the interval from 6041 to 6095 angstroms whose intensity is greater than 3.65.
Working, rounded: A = 5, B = 21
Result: 15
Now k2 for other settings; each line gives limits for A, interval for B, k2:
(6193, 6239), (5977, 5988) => 7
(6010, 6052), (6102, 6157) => 22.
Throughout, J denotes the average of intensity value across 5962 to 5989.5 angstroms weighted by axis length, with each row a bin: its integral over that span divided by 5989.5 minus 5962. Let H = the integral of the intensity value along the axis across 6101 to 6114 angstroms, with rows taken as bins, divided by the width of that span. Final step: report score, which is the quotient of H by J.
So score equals 0.94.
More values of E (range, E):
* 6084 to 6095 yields 6093.14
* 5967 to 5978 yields 5968.17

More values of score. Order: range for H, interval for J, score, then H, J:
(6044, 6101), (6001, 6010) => 1.00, 3.68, 3.7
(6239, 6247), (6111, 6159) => 0.90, 3.32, 3.7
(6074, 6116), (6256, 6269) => 1.04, 3.57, 3.4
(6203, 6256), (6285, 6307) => 0.89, 3.24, 3.7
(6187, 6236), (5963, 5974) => 0.78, 3.24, 4.2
